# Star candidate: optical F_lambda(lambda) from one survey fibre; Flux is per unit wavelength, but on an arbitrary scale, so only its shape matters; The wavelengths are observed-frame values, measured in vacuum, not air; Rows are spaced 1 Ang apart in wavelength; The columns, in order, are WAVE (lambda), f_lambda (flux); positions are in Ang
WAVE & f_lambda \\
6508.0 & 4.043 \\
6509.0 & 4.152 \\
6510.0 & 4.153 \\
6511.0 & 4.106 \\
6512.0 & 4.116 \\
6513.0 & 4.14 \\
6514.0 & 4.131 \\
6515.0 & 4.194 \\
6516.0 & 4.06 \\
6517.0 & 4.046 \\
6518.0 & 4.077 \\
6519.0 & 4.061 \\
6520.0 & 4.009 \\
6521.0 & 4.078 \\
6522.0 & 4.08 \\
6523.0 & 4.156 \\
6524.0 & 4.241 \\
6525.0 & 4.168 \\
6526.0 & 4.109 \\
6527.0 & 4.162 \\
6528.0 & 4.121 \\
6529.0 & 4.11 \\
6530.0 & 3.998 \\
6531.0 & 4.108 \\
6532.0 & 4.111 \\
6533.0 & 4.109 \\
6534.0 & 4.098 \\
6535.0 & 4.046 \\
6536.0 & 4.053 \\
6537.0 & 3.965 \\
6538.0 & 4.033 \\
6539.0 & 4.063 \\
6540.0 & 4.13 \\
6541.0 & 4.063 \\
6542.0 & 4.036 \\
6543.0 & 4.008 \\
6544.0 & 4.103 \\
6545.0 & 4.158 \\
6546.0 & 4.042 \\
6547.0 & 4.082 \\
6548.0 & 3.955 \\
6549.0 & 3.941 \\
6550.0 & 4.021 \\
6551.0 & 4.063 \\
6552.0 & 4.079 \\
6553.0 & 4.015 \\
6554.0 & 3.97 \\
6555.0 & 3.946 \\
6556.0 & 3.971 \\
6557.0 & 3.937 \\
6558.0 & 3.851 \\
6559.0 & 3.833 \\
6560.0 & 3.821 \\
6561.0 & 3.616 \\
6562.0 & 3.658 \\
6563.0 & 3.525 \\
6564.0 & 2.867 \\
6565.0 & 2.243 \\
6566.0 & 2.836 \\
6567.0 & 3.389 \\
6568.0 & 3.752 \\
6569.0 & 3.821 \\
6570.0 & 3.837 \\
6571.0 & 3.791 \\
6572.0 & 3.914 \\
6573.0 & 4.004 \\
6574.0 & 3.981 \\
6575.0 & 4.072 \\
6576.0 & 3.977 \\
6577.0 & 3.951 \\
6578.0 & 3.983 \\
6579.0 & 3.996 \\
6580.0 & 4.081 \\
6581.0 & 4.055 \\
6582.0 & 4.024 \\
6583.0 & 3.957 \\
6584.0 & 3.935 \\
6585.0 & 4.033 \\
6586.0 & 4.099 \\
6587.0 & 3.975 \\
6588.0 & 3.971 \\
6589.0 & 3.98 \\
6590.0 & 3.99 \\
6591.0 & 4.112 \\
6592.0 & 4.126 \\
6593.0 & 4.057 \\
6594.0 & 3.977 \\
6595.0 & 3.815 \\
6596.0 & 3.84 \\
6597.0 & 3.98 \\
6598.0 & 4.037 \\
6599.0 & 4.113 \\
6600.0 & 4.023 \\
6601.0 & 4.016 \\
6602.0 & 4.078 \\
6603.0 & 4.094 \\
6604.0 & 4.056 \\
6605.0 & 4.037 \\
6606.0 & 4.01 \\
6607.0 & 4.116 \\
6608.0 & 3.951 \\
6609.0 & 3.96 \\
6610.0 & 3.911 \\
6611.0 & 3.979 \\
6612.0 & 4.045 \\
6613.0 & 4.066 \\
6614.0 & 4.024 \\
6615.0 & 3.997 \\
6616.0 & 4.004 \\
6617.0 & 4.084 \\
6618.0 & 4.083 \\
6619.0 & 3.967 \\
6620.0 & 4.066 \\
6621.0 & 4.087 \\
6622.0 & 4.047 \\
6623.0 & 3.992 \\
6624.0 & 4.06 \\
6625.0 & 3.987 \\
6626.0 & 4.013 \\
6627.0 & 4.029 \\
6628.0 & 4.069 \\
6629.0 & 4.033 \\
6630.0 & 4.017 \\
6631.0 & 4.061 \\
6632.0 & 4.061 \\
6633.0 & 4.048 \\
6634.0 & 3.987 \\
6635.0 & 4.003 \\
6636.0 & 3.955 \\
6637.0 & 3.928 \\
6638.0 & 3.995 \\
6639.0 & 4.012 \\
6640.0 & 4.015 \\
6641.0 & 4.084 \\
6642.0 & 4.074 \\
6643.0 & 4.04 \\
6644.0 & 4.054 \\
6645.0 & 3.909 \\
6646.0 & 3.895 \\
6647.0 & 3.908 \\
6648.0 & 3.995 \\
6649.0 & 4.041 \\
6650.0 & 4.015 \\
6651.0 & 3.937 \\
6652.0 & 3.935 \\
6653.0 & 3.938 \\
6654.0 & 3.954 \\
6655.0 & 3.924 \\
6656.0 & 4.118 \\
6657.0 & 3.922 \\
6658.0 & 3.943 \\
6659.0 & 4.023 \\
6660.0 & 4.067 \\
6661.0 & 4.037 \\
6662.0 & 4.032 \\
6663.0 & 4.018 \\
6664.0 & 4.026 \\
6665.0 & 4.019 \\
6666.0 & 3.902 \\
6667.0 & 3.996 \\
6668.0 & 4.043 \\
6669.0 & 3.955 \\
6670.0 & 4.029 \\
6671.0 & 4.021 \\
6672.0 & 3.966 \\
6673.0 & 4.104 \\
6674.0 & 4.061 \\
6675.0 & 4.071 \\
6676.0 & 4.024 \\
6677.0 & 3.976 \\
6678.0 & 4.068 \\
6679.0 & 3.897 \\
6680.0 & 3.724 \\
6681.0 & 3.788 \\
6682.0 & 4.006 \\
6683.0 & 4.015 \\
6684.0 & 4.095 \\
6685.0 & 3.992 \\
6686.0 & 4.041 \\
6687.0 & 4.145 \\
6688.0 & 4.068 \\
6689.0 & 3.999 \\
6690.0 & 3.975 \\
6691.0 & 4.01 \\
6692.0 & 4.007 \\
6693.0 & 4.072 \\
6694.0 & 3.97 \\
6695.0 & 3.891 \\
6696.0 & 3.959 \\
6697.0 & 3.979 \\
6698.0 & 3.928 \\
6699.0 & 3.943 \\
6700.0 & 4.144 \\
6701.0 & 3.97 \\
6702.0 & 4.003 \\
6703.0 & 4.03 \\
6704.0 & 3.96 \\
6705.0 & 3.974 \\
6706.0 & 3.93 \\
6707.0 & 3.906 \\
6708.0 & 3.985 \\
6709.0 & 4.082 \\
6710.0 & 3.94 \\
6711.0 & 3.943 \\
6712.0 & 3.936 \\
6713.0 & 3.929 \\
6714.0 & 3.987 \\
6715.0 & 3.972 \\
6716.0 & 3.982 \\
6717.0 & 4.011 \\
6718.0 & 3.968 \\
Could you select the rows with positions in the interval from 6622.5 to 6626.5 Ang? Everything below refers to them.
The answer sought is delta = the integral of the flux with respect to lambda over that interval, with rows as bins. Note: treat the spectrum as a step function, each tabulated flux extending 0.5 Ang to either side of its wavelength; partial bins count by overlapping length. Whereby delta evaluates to 16.1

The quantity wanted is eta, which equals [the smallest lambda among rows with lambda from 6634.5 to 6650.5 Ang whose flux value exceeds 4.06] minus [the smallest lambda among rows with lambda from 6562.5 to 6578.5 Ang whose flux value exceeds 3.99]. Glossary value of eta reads 68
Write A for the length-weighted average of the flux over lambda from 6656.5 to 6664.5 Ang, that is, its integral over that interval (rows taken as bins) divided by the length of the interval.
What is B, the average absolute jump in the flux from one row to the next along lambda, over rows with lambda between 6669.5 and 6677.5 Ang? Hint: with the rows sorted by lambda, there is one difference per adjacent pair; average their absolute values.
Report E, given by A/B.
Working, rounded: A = 4.01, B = 0.050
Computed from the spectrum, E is 80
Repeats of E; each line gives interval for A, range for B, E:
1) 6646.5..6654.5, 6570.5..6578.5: 58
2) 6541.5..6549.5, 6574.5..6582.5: 92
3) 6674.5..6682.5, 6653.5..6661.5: 46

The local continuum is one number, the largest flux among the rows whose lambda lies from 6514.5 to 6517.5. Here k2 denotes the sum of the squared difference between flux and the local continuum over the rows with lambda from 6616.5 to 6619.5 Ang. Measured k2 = 0.076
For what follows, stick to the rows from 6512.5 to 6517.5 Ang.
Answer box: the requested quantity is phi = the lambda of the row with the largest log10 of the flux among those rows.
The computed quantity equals 6515.0 Ang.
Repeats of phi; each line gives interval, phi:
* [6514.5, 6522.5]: 6515.0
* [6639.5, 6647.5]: 6641.0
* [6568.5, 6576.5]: 6575.0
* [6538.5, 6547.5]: 6545.0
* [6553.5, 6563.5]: 6556.0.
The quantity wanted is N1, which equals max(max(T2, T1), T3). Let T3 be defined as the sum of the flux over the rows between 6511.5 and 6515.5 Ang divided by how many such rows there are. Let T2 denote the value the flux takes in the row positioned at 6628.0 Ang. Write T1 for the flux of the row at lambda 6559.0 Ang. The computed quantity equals 4.15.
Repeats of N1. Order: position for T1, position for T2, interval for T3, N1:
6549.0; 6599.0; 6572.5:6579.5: 4.11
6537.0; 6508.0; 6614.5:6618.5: 4.04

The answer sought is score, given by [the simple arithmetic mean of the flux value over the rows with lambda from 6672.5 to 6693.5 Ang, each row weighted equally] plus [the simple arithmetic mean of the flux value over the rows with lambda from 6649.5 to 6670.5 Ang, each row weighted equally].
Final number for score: 8.00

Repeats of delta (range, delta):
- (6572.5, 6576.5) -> 16.0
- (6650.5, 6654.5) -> 15.8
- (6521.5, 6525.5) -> 16.6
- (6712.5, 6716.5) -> 15.9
